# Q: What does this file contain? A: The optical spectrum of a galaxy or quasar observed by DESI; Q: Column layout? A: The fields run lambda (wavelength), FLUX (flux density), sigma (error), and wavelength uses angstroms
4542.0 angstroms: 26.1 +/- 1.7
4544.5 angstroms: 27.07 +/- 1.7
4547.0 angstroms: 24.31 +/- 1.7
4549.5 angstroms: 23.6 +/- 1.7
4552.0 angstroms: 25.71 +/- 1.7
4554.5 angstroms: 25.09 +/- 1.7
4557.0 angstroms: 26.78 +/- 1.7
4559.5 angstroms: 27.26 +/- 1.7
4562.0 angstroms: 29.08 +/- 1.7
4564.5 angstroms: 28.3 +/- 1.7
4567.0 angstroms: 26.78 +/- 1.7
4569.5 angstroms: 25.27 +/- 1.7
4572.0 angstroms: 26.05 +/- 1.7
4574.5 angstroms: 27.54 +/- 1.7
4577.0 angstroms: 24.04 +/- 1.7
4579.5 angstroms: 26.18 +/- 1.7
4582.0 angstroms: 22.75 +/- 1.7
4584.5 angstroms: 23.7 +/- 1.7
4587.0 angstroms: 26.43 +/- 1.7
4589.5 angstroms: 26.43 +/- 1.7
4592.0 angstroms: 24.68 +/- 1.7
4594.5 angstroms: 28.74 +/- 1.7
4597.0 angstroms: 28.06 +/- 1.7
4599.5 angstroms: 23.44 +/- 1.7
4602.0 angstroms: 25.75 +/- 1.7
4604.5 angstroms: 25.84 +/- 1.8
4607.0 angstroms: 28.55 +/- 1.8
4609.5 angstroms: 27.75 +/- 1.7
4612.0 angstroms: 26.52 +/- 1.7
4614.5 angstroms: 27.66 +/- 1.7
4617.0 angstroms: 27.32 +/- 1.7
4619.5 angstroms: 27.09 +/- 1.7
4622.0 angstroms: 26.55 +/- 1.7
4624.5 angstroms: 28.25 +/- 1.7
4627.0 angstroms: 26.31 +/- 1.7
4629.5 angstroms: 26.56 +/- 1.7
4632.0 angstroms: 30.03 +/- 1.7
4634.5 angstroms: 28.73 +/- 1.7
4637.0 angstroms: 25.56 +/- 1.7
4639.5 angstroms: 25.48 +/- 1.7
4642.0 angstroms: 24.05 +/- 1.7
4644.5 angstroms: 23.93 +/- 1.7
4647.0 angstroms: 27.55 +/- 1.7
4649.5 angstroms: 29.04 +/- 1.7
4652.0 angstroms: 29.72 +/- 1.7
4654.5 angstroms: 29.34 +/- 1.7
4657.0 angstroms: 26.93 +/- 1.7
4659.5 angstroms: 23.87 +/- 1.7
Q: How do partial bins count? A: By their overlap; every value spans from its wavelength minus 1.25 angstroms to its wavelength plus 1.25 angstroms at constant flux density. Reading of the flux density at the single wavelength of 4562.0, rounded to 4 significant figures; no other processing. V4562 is 29.08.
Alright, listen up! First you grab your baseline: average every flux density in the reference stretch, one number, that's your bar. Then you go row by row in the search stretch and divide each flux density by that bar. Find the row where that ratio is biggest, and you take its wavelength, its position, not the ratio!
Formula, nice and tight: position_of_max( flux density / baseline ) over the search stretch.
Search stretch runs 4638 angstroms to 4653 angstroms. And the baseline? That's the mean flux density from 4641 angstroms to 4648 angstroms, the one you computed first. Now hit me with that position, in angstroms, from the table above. 4652.0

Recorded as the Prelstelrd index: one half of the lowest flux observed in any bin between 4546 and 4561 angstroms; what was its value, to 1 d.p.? 11.8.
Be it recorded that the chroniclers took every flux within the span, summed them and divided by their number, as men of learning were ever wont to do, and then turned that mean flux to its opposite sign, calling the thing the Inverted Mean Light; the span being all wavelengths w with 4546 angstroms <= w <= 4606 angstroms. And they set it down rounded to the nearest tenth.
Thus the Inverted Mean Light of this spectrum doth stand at -25.9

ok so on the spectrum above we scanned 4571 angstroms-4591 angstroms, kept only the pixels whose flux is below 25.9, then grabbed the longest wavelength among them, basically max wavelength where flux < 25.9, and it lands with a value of 4584.5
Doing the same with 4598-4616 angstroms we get 4604.5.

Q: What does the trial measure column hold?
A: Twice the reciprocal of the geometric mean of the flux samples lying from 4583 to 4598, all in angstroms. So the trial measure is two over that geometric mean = 0.076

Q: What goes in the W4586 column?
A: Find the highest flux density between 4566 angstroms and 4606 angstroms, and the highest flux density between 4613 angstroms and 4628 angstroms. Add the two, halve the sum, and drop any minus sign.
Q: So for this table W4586 28.5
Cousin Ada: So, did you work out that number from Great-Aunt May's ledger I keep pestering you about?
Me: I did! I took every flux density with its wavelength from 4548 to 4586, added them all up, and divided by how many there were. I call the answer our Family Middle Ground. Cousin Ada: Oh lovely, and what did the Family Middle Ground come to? 25.9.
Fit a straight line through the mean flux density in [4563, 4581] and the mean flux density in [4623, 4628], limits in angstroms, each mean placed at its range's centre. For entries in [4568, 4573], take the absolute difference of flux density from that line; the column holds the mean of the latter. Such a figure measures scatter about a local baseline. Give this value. 0.6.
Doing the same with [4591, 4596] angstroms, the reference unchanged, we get 2.0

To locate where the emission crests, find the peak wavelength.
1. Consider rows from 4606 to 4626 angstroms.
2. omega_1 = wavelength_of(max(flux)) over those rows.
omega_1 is 4607.0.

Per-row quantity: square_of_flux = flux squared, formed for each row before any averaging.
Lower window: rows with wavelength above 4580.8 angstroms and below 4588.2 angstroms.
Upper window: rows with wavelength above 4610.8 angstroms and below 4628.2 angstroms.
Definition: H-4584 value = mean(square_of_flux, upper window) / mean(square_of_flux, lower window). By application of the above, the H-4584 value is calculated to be 1.24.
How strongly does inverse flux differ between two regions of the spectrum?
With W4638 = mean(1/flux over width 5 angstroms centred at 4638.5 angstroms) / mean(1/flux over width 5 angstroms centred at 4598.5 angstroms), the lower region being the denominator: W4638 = 1.00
